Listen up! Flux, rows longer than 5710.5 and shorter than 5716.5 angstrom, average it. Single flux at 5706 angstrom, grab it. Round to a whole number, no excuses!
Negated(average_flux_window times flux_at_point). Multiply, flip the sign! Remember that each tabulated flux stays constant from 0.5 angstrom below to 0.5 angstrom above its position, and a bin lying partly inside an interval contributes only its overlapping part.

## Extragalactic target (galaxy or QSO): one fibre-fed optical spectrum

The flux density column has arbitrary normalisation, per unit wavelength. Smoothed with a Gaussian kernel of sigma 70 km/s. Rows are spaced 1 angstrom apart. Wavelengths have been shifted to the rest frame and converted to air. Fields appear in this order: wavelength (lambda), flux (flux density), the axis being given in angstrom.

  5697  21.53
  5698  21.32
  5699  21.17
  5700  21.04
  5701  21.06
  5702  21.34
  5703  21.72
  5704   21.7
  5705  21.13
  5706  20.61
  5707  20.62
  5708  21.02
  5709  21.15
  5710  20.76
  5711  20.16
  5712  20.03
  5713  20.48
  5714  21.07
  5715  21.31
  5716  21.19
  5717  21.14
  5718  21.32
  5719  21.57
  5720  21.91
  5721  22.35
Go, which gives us -427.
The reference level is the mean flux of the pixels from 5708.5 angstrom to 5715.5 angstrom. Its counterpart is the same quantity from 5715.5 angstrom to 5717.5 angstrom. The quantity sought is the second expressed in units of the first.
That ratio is 1.02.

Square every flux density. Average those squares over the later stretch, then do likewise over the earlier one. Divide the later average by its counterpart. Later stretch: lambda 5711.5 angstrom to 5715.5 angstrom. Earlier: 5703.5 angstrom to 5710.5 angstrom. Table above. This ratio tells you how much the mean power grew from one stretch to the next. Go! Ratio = 0.97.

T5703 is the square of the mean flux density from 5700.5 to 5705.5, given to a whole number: 458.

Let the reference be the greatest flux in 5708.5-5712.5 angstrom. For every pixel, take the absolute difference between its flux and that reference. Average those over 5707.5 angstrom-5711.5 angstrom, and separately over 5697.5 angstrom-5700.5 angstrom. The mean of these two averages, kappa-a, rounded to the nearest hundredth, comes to 0.24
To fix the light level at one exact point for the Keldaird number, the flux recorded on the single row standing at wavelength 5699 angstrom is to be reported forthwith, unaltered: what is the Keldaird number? 21.17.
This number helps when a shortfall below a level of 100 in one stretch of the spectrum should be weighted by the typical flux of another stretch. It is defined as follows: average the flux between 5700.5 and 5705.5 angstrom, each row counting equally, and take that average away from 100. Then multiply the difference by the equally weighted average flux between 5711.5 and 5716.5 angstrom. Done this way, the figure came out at 1636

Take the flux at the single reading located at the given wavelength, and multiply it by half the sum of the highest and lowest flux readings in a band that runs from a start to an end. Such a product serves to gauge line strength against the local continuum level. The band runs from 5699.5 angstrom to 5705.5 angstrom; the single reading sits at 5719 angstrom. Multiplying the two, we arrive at 461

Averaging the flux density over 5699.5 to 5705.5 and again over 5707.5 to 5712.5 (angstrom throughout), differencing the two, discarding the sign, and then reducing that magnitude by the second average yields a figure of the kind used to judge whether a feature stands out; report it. -19.9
